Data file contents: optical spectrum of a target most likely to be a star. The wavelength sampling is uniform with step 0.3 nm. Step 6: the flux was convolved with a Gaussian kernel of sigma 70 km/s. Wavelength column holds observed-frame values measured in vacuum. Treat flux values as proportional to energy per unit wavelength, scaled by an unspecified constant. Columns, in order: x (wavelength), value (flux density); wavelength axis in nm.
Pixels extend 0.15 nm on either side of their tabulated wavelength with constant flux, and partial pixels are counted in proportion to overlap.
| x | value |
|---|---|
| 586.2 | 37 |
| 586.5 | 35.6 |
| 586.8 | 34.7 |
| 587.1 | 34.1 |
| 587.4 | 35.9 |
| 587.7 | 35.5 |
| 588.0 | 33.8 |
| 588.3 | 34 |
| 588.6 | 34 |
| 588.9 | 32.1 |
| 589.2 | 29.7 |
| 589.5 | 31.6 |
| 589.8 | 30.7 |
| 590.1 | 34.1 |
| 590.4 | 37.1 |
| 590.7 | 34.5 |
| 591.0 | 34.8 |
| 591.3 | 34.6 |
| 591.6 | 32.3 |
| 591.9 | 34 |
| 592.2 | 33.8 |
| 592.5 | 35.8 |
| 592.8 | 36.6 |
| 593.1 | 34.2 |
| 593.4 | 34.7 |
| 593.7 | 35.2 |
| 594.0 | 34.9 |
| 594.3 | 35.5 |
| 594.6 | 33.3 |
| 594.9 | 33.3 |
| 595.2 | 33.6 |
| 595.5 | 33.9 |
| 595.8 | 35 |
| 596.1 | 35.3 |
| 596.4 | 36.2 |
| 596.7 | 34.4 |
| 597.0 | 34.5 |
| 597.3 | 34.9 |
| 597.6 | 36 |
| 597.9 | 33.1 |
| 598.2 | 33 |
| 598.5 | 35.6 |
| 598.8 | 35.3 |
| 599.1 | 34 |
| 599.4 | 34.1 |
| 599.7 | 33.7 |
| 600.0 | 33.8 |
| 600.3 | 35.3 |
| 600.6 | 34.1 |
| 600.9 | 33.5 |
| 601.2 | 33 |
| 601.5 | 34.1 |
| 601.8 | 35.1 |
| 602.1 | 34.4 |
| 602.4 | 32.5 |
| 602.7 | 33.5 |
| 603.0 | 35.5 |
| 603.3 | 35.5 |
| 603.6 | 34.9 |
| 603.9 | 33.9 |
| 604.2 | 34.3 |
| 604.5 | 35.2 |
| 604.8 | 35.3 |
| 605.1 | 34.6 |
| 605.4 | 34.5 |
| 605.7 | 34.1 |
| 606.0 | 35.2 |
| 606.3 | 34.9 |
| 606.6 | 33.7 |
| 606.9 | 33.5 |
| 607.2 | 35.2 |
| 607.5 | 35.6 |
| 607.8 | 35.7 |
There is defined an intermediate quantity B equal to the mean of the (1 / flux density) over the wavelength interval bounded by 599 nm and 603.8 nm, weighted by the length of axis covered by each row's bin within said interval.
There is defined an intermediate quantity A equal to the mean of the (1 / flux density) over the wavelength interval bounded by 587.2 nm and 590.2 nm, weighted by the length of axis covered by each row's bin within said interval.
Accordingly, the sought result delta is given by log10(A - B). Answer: -3.00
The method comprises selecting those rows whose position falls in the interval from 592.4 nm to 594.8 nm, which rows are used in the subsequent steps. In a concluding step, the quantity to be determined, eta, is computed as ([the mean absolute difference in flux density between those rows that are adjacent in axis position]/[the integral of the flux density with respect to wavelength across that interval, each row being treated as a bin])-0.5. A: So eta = -0.488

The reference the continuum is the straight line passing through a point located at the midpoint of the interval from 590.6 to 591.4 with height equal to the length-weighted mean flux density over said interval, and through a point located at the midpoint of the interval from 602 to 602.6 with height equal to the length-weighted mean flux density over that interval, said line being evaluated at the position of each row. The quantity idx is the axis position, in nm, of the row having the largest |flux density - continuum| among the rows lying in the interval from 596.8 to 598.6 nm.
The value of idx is 597.6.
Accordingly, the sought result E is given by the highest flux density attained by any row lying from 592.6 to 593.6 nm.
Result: 36.6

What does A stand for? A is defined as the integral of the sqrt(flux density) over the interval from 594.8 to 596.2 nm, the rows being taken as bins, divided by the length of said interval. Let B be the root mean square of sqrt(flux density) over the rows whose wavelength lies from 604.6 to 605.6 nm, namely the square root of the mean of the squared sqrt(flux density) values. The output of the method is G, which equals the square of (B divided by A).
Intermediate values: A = 5.85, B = 5.90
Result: 1.02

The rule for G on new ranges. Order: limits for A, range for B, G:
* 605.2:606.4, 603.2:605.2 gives 1.00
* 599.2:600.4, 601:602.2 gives 1.00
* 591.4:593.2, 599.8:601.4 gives 0.99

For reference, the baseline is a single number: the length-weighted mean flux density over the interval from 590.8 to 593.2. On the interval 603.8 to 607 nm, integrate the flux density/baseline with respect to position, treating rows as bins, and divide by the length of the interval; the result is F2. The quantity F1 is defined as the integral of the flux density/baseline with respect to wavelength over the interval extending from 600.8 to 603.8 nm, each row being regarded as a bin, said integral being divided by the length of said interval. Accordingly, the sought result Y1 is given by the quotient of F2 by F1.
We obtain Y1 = 1.01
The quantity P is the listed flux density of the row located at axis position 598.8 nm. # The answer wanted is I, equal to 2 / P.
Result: 0.0567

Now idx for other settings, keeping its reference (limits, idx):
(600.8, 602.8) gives 601.8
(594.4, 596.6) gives 596.4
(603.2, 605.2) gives 603.3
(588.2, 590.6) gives 589.2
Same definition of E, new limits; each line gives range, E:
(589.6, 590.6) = 37.1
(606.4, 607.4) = 35.2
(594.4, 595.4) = 33.6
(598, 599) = 35.6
